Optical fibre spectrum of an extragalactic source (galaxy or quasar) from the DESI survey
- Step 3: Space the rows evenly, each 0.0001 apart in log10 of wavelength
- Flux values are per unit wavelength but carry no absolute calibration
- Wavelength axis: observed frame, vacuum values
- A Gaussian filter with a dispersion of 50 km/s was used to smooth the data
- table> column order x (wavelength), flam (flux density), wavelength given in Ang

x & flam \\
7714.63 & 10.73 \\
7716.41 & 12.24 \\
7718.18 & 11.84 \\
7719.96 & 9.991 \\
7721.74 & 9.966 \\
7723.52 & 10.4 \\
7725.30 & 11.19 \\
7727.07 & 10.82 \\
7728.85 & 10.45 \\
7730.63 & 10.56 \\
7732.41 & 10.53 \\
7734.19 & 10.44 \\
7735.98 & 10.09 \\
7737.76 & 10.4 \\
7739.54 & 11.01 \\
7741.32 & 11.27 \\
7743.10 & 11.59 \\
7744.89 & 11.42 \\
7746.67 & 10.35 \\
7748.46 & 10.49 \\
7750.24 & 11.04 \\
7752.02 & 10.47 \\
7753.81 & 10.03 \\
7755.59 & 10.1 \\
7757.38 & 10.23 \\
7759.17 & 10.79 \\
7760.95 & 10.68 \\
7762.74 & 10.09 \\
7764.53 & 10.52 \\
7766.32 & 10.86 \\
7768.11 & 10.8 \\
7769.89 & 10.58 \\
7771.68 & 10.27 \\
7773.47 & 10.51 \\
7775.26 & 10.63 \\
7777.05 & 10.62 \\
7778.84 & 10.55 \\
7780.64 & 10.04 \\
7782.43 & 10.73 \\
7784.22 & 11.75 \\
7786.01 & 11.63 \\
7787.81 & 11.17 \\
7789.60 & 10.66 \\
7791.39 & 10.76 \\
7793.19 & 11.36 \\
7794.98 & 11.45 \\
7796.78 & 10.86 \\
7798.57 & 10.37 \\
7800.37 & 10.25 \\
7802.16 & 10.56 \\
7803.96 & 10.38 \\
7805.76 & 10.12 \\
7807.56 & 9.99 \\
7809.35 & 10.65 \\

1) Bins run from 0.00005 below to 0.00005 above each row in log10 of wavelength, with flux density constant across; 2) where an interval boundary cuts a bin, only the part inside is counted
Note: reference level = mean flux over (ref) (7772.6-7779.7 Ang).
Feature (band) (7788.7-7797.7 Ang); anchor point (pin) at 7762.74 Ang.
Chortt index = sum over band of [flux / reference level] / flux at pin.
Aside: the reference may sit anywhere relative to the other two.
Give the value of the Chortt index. 0.52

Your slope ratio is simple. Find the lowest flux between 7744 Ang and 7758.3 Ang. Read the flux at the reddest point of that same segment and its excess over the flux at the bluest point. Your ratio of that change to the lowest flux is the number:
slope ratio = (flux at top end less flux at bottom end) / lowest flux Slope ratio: -0.12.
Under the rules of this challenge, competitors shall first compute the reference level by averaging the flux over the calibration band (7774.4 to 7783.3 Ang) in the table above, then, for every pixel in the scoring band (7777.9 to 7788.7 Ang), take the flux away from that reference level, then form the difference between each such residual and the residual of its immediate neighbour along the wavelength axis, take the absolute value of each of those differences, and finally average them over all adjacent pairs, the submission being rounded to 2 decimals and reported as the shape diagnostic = 0.56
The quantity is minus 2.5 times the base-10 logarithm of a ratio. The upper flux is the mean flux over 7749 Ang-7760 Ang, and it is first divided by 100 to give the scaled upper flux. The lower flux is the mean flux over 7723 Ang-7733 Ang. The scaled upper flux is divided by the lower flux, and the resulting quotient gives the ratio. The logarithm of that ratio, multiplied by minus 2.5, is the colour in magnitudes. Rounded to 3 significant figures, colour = 5.02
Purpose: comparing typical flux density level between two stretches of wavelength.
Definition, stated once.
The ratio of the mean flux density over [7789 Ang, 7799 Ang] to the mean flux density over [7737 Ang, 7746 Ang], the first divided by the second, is 0.98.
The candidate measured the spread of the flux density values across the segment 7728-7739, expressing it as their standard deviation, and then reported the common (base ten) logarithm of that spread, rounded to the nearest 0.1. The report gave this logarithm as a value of -0.8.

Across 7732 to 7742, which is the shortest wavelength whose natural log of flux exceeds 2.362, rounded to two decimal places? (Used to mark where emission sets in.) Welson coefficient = 7739.54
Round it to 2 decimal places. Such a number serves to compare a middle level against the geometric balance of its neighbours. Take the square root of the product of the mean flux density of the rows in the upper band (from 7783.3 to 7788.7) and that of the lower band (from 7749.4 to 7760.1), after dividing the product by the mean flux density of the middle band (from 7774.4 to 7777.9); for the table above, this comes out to 3.36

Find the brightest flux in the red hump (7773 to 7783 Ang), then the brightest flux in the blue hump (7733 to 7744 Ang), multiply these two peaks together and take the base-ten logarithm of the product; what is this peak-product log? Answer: 2.09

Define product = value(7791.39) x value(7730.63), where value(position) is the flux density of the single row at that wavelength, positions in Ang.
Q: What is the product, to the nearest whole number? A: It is 114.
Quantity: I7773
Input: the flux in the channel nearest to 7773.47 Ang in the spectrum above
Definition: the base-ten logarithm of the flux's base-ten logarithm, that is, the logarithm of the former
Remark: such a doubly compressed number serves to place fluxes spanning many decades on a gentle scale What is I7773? 0.0093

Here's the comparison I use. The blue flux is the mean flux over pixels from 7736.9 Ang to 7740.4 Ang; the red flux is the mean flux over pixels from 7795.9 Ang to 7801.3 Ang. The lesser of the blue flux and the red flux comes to 10.5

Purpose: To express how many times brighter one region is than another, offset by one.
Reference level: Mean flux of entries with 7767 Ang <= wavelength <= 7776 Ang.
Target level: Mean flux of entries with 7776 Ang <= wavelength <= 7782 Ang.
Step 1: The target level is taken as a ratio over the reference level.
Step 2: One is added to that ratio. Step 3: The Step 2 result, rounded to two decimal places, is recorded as 1.99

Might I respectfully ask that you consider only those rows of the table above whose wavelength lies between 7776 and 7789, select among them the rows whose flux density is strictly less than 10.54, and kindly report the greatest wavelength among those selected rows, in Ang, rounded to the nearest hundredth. 7780.64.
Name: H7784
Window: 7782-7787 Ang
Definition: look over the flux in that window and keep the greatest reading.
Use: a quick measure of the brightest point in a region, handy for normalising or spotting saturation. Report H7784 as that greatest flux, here 11.75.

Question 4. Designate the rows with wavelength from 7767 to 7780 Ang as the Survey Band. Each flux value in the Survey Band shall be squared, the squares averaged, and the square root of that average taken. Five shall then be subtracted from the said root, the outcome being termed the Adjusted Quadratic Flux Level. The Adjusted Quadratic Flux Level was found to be 5.57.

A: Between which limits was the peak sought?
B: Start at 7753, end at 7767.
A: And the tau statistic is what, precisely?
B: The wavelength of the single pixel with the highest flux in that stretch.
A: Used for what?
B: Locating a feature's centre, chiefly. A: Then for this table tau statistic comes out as 7766.32 Ang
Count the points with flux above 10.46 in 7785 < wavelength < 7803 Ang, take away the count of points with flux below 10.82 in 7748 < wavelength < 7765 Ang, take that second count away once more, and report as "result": -10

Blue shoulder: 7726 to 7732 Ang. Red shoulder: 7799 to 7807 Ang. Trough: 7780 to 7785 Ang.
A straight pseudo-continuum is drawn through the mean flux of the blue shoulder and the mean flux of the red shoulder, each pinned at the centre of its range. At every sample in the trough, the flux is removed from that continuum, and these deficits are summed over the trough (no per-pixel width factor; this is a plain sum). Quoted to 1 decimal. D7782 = -1.3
